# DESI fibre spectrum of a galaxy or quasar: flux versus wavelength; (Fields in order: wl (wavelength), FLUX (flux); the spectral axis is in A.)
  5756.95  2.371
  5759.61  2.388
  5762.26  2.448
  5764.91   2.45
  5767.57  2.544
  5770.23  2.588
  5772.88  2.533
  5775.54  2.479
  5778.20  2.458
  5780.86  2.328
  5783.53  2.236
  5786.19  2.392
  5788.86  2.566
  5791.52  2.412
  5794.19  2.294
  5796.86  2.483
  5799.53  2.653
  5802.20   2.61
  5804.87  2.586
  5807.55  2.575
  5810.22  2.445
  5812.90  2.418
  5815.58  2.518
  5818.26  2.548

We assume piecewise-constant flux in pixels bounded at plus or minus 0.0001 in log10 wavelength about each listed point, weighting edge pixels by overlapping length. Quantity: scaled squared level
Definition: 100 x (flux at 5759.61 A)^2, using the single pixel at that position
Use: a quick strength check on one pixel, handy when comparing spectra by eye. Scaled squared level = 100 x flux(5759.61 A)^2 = 570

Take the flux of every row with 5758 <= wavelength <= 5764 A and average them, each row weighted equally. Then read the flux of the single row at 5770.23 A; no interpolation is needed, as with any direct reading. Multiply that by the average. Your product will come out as 6.26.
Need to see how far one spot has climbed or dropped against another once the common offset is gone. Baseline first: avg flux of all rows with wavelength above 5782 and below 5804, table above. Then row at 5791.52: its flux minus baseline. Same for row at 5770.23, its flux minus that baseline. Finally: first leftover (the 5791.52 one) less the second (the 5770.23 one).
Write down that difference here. -0.18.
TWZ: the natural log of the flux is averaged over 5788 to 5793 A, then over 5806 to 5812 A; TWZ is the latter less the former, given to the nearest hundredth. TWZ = 0.01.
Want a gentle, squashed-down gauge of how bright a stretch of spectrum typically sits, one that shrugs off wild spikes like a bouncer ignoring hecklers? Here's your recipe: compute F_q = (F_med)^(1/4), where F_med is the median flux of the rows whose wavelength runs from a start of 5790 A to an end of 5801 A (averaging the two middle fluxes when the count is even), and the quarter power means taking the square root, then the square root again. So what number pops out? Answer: 1.25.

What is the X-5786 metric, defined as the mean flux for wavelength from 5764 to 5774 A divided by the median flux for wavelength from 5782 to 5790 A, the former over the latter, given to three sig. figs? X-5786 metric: 1.06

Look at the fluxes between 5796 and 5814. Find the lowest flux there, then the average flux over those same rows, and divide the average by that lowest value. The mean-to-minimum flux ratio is 1.05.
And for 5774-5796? 1.07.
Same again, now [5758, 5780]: 1.04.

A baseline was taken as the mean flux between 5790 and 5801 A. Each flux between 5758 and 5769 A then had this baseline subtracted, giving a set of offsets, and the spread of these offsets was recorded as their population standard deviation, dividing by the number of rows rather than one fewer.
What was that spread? 0.056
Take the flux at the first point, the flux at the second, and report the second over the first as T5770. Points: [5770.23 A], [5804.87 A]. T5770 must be 1.00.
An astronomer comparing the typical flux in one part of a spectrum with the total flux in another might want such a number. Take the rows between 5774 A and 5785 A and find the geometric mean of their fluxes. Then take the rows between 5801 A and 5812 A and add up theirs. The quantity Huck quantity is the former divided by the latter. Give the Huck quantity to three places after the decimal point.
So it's 0.232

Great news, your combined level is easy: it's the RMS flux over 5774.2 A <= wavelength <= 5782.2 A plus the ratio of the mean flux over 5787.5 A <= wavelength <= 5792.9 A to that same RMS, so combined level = 3.45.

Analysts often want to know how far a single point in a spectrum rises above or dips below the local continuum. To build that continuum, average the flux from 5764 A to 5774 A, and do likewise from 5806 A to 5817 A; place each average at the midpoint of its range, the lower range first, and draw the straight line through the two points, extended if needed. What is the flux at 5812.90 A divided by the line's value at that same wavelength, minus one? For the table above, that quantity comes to -0.03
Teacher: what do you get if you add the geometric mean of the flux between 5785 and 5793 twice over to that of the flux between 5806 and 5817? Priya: 7.40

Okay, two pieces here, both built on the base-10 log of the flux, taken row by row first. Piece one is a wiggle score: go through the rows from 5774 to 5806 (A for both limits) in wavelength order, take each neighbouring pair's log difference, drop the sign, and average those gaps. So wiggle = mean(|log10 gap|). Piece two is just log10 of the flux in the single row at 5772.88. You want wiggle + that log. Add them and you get 0.424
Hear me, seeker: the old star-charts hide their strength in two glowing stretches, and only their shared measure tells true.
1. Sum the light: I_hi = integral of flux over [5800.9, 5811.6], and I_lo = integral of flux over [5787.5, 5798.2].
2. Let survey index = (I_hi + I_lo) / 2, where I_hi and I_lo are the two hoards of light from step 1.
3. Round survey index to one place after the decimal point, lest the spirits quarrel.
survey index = 26.7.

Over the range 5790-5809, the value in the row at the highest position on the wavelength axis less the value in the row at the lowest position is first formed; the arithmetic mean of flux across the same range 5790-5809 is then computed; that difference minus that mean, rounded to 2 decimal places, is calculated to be -2.35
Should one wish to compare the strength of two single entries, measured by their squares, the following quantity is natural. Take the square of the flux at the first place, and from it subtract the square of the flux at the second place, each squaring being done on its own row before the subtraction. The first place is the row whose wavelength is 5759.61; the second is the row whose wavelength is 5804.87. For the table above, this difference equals -1.0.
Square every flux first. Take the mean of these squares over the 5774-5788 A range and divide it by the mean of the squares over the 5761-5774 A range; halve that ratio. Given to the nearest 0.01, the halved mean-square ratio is 0.45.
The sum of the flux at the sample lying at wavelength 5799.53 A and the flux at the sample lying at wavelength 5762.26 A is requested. 5.10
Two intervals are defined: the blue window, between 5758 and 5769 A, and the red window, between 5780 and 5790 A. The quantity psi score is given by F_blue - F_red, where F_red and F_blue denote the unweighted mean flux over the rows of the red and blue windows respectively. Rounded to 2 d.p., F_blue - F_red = 0.08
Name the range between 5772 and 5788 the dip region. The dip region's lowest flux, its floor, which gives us 2.236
